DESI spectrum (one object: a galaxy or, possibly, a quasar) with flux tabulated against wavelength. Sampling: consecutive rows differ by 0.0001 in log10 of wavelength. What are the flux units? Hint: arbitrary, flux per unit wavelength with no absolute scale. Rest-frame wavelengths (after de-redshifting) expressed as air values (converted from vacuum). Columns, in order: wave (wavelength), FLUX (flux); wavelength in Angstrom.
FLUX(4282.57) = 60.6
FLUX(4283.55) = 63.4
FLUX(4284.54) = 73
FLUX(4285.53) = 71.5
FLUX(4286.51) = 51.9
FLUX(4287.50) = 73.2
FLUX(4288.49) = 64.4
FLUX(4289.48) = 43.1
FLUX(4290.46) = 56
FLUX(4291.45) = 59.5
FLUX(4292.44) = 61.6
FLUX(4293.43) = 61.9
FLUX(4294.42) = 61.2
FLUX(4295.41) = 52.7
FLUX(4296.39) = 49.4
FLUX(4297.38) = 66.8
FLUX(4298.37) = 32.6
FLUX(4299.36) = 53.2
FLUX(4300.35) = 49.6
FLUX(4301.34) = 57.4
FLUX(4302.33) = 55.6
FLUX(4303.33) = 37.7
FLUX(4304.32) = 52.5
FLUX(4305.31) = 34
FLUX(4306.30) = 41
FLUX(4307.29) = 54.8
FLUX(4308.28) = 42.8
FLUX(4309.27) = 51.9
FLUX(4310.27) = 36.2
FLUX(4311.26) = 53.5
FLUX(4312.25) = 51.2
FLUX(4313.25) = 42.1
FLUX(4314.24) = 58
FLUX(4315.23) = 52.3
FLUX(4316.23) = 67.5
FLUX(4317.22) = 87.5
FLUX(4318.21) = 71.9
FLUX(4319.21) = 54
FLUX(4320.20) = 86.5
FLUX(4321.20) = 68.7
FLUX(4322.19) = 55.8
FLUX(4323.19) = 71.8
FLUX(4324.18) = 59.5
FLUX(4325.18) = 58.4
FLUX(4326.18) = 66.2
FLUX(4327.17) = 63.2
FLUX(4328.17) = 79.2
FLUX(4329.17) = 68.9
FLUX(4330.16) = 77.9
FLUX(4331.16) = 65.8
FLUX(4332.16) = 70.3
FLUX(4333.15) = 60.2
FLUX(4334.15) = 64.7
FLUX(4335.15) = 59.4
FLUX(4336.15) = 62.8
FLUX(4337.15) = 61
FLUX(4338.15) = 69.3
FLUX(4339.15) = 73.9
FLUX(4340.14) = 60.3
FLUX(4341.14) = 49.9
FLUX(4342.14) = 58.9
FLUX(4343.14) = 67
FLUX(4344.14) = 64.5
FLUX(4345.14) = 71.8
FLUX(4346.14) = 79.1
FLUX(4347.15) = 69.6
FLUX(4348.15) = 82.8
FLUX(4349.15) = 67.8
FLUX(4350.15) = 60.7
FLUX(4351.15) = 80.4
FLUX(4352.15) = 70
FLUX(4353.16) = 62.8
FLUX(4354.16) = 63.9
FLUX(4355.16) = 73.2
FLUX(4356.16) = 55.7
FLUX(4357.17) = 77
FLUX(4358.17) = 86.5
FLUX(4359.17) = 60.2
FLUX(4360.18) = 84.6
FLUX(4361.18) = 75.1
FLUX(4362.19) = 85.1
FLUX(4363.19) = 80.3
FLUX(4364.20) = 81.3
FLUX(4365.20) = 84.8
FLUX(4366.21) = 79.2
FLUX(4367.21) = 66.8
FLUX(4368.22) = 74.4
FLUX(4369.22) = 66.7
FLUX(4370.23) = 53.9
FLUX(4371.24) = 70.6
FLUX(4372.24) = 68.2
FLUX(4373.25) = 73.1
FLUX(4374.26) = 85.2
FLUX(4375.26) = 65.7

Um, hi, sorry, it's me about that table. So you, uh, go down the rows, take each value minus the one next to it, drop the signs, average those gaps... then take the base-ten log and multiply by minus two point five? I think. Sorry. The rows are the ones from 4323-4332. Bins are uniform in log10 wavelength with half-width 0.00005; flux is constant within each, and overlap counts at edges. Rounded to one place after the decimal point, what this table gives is -2.4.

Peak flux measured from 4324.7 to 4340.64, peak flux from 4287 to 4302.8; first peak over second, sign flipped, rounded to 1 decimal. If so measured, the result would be -1.1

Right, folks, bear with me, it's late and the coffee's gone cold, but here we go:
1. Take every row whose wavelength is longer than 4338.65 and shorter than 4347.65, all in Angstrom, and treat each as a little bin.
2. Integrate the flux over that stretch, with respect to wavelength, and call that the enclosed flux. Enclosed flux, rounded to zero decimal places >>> 595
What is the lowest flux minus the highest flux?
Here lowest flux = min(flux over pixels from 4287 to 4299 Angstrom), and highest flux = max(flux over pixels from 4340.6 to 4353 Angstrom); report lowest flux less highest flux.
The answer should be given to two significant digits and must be -50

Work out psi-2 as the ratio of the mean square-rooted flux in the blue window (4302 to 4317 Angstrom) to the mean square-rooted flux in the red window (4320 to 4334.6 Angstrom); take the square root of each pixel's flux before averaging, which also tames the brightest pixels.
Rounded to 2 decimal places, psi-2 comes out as 0.85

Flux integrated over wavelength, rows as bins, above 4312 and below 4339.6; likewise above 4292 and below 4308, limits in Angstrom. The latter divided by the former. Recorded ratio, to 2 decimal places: 0.45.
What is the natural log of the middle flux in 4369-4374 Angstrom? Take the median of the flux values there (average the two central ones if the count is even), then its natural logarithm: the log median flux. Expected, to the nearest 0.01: 4.22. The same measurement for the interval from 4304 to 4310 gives 3.86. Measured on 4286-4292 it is 4.06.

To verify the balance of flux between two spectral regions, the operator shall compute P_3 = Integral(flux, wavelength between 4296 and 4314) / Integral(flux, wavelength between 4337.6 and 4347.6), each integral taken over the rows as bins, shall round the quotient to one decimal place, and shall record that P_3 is 1.3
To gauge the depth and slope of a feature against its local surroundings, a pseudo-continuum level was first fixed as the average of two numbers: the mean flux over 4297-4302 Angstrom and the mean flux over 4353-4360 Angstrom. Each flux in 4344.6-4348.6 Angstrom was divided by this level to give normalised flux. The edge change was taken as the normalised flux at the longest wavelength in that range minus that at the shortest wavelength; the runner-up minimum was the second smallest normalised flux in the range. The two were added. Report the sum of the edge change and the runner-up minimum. 1.4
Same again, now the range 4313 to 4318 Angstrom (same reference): 1.6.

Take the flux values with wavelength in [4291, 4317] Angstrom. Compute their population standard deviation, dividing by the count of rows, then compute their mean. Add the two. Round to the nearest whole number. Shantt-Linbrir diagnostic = 61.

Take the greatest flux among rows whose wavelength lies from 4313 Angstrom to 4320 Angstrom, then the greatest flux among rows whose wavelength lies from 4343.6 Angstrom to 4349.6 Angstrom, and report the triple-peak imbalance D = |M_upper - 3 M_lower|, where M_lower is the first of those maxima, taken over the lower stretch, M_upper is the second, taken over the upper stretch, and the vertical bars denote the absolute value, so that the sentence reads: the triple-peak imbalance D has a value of 180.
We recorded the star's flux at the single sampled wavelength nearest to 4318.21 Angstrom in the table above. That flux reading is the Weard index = 71.9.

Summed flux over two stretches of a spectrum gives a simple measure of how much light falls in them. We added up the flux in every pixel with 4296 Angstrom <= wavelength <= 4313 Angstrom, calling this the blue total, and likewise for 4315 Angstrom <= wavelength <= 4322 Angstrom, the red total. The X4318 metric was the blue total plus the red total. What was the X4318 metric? 1309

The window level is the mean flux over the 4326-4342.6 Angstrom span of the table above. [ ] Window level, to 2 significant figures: 65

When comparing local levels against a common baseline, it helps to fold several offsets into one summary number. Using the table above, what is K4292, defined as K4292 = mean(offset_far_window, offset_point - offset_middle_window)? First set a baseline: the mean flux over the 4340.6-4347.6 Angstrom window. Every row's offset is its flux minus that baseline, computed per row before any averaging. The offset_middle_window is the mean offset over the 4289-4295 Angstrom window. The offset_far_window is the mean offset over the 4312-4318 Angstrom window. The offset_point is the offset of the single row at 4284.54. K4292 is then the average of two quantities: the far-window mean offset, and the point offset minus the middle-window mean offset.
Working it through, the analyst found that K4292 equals 5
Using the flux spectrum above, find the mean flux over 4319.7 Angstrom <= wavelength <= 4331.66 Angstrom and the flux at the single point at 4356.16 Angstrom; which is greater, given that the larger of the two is 68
